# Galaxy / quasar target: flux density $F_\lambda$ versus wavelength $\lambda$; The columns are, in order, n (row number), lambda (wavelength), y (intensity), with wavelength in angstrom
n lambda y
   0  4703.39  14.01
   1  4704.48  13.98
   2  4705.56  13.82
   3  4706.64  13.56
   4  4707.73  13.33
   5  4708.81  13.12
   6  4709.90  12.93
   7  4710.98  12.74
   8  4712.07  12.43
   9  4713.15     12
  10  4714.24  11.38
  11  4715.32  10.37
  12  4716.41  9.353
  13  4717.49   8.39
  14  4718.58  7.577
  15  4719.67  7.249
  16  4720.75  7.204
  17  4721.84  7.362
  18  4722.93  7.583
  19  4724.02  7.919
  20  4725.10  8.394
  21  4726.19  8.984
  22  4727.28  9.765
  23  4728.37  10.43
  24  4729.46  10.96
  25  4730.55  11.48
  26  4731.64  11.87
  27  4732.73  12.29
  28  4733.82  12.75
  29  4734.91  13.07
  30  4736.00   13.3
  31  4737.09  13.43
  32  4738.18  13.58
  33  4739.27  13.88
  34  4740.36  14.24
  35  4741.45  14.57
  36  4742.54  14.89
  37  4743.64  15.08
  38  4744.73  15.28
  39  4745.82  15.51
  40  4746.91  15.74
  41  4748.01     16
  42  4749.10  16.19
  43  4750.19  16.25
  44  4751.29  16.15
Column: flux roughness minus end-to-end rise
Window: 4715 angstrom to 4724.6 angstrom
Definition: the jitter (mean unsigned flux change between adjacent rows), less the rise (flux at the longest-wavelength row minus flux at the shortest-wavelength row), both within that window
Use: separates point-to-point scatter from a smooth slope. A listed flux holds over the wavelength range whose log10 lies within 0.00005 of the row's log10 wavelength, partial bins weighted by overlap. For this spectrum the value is 2.9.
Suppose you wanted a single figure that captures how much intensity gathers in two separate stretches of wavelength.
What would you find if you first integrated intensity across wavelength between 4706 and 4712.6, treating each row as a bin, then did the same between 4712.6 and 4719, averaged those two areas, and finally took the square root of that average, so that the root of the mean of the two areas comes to 8.6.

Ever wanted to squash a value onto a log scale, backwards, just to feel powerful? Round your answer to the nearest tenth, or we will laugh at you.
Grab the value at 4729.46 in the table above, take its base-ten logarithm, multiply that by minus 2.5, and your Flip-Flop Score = -2.6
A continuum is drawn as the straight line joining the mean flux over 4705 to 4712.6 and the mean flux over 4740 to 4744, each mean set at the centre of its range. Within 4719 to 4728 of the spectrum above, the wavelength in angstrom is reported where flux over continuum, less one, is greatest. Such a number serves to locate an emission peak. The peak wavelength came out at 4727.28 angstrom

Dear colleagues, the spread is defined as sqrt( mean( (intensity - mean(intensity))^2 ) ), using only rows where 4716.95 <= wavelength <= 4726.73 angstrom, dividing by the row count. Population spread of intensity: 0.58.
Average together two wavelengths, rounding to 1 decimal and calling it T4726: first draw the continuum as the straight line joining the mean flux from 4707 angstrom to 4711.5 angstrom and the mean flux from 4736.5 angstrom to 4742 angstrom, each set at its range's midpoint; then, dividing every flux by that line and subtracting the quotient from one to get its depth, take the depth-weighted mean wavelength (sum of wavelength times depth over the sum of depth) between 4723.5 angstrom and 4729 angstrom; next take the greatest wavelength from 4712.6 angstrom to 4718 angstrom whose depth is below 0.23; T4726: 4720.6 angstrom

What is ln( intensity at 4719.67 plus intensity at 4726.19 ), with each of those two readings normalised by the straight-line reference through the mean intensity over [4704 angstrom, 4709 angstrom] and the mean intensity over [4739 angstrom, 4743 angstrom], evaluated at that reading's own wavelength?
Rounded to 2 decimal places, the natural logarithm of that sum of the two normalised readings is 0.15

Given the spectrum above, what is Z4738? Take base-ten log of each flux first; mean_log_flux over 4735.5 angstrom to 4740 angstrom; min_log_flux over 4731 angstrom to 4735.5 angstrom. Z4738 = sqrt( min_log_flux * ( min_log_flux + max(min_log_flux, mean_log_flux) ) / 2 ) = 1.09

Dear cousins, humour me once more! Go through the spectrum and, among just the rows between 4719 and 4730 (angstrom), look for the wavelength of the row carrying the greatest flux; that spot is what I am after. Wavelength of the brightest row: 4729.46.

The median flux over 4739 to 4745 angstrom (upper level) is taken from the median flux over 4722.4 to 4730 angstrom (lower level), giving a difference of -6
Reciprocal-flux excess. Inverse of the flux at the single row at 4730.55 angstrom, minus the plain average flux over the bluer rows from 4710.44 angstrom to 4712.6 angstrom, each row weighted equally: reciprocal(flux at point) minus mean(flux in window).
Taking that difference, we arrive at -12.5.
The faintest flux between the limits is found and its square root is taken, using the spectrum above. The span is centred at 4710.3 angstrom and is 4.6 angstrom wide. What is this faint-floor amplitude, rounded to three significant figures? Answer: 3.53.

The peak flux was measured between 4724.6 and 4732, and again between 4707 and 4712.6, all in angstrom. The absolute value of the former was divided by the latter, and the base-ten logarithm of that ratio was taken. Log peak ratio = -0.05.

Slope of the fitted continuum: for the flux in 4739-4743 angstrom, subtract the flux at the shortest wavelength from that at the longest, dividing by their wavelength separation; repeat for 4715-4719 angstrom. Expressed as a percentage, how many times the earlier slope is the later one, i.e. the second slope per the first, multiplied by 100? -277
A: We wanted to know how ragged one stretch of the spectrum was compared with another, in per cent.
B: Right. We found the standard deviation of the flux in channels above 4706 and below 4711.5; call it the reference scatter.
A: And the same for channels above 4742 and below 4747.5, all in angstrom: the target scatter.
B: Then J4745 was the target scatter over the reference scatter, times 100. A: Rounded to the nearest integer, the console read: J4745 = 104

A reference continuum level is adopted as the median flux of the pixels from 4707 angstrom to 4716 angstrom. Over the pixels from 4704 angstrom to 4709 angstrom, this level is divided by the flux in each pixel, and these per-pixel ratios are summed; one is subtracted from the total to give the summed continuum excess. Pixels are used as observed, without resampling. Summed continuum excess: 3.6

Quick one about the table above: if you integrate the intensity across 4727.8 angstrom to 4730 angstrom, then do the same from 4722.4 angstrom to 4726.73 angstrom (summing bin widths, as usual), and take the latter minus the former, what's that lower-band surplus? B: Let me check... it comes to 12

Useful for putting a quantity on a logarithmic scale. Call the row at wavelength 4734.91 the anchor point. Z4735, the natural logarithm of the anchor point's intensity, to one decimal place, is 2.6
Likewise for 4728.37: 2.3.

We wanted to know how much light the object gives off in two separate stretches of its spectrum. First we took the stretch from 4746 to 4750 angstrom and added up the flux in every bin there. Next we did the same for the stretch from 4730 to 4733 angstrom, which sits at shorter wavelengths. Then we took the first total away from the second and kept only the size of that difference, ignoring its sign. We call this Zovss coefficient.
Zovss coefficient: 12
